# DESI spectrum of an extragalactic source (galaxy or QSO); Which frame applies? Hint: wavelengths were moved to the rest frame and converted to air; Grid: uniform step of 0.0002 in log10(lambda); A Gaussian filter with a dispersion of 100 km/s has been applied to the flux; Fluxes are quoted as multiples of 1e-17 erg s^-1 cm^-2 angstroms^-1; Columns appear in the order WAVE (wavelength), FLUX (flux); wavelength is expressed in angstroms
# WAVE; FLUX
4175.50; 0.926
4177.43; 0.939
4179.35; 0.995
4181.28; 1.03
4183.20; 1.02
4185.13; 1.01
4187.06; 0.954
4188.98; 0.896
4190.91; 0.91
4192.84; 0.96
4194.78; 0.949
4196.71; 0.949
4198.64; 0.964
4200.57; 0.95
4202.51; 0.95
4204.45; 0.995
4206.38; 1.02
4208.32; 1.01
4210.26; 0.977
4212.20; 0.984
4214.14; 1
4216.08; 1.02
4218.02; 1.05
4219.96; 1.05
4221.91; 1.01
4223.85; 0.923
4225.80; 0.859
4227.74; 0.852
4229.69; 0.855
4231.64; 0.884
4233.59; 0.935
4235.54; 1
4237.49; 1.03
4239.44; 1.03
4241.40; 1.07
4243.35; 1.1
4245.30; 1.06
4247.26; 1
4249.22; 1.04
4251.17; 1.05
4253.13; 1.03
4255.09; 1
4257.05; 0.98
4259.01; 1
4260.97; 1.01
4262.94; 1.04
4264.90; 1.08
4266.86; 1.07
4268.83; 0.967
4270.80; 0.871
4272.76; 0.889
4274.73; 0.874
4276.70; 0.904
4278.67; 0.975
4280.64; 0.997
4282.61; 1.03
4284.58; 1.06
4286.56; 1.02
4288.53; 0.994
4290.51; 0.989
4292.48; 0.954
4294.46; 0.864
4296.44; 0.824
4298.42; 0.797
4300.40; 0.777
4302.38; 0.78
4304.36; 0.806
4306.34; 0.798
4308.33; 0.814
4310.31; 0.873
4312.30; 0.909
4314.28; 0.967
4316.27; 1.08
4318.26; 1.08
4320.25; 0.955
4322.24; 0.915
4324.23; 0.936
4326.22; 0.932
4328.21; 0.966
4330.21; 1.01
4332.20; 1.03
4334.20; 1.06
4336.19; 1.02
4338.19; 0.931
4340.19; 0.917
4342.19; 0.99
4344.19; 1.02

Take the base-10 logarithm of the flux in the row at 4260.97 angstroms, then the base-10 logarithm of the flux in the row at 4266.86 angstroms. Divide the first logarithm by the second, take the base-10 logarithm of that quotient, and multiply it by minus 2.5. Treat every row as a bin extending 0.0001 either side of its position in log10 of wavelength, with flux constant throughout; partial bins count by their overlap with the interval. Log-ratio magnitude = 2.1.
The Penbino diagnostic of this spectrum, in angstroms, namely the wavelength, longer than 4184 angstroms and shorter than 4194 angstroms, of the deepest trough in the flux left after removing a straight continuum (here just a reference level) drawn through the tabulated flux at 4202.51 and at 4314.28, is 4188.98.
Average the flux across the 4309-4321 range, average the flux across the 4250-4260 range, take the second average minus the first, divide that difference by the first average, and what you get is 0.04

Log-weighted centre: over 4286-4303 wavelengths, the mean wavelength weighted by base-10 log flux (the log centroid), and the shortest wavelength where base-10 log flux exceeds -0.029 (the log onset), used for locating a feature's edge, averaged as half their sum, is 4292.6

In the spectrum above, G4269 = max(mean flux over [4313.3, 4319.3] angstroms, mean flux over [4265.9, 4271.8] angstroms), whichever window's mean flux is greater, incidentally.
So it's 1.04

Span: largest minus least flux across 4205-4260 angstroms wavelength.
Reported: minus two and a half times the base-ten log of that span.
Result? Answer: 1.51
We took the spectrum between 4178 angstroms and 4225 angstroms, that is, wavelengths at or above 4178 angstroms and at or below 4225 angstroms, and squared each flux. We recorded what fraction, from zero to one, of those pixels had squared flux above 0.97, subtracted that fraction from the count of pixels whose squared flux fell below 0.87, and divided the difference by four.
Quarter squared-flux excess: 0.6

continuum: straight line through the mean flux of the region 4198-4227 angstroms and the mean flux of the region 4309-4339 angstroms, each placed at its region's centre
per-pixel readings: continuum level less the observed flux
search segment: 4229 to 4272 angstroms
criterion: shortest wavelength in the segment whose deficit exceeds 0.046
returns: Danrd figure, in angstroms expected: 4229.69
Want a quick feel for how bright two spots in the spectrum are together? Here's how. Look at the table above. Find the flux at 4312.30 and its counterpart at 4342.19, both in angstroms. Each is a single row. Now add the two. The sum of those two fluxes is 1.90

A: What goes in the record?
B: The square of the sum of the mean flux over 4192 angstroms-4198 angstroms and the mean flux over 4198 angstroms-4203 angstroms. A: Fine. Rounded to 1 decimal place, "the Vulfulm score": 3.6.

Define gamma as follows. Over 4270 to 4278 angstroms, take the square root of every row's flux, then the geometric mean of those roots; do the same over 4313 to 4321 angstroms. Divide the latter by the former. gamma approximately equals 1.07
